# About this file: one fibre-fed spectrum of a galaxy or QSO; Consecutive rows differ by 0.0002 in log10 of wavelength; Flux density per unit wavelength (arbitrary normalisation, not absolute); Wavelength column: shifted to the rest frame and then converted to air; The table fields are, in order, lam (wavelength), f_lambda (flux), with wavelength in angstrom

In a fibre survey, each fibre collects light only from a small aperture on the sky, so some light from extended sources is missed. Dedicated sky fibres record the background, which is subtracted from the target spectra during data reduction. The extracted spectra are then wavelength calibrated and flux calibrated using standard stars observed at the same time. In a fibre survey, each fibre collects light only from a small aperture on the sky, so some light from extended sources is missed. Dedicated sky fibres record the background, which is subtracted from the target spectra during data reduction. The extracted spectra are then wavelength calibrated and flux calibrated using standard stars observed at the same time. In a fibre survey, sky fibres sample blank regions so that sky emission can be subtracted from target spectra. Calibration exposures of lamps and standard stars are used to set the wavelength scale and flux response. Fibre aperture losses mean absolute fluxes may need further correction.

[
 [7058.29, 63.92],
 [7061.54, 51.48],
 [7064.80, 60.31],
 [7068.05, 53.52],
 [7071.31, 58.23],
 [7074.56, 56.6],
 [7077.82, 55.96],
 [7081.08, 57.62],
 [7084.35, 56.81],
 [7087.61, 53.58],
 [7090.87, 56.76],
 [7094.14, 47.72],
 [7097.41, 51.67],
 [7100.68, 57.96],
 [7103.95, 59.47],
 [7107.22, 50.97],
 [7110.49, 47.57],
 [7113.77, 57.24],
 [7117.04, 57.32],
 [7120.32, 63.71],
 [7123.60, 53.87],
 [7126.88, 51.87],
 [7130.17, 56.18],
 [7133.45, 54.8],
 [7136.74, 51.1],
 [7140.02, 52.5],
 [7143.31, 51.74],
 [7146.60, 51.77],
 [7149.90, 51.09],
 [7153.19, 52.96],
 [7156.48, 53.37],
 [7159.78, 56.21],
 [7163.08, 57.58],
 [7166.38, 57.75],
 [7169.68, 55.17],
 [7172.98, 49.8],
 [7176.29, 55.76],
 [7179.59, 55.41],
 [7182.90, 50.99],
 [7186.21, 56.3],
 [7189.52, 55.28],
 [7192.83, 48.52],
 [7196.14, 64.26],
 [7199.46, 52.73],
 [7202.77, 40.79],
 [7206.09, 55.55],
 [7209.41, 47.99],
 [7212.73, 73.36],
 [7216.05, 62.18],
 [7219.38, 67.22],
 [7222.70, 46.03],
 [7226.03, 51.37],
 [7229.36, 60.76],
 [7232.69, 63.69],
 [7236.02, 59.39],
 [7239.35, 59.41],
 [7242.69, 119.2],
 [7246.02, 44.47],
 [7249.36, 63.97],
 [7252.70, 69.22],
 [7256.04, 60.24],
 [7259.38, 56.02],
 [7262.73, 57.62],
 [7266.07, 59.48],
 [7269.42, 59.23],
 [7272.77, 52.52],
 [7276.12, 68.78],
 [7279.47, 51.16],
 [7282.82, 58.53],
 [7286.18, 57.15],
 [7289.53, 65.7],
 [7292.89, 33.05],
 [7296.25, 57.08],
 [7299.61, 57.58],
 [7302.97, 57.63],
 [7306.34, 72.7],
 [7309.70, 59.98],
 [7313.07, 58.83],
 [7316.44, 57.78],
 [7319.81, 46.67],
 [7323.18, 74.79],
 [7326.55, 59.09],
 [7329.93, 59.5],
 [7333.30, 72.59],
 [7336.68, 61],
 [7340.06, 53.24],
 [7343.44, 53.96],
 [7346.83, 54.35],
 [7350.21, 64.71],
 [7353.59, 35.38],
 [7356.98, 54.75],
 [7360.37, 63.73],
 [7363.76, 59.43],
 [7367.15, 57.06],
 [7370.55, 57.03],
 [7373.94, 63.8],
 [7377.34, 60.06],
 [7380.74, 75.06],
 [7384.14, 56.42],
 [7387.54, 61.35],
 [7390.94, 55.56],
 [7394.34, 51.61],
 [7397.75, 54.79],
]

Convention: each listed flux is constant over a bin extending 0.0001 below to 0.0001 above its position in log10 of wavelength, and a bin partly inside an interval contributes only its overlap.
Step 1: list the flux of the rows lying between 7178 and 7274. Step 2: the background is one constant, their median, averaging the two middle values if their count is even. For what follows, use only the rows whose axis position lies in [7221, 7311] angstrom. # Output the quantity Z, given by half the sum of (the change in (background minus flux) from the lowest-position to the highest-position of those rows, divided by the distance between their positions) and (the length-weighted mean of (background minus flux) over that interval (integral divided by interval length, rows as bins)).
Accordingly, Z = -1.3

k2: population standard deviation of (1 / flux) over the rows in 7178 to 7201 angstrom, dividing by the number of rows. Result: 0.0015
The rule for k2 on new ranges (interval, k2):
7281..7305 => 0.0047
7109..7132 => 0.0015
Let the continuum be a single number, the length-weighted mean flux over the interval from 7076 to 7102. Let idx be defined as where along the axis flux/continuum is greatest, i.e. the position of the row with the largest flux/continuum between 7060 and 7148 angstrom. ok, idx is 7120.32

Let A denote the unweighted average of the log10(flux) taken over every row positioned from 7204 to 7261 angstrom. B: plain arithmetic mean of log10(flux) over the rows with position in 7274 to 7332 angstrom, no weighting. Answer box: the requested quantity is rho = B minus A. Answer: -0.022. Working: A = 1.78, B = 1.761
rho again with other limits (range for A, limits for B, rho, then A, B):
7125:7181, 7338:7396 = 0.025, 1.73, 1.755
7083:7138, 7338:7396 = 0.019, 1.74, 1.755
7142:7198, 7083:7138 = 0.002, 1.73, 1.736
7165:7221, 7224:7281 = 0.041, 1.74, 1.783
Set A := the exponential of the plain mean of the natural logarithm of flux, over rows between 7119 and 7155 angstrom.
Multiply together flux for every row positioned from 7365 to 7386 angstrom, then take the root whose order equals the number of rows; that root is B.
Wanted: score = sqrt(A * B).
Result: 57.3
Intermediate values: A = 54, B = 61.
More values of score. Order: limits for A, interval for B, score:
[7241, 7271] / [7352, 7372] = 58.2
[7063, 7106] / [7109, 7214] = 54.9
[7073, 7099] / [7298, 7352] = 57.1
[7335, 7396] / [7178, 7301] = 57.2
